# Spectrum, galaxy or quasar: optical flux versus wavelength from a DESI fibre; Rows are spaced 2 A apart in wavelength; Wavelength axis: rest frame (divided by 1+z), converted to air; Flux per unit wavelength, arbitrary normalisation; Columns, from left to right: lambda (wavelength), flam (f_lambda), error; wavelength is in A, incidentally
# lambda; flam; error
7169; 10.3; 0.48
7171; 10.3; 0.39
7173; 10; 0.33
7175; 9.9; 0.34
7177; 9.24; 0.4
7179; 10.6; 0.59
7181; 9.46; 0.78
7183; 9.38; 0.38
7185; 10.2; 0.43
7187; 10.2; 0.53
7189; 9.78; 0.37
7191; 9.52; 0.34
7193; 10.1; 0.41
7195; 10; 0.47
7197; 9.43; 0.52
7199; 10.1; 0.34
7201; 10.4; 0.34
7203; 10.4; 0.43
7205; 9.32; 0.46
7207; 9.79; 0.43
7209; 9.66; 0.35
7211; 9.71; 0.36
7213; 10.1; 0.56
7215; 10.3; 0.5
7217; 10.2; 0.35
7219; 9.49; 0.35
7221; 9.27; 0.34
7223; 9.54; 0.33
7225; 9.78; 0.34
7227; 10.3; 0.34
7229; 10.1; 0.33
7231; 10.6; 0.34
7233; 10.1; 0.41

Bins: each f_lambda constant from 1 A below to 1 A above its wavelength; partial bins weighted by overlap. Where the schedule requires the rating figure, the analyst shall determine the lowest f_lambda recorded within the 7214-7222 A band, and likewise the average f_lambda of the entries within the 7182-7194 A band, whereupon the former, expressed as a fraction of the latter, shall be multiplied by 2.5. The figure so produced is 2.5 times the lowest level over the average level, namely 2.35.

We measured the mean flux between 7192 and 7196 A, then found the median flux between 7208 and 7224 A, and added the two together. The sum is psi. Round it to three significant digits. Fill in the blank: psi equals 19.7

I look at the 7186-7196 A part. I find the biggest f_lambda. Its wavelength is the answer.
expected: 7187 A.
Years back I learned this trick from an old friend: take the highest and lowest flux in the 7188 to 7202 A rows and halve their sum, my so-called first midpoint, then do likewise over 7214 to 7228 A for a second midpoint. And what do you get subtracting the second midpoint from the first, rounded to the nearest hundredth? 0.13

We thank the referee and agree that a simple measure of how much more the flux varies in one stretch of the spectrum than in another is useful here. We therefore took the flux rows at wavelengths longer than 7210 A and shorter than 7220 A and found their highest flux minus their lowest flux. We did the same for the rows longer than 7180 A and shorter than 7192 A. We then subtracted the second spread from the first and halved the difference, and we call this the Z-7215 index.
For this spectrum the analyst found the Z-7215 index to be -0.005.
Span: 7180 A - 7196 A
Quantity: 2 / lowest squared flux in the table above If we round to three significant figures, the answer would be 0.0227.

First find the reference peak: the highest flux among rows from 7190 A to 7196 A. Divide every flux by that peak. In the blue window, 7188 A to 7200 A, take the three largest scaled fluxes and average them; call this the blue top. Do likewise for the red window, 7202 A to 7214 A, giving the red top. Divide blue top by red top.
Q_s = 1.00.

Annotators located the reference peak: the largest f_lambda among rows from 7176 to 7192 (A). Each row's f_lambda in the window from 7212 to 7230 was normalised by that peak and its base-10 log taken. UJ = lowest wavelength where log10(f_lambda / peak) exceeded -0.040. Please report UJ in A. 7213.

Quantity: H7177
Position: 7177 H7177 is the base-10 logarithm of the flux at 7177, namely 0.97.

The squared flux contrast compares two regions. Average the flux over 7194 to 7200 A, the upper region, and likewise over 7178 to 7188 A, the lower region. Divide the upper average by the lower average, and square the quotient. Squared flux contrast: 0.98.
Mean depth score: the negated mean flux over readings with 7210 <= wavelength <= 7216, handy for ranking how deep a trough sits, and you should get -10.0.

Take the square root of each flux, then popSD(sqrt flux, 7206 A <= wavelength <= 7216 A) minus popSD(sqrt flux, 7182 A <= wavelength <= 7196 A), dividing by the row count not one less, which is -0.010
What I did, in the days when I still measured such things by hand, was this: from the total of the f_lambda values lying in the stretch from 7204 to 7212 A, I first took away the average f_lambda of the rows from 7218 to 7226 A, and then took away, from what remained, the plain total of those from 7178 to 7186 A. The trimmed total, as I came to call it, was -10.7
